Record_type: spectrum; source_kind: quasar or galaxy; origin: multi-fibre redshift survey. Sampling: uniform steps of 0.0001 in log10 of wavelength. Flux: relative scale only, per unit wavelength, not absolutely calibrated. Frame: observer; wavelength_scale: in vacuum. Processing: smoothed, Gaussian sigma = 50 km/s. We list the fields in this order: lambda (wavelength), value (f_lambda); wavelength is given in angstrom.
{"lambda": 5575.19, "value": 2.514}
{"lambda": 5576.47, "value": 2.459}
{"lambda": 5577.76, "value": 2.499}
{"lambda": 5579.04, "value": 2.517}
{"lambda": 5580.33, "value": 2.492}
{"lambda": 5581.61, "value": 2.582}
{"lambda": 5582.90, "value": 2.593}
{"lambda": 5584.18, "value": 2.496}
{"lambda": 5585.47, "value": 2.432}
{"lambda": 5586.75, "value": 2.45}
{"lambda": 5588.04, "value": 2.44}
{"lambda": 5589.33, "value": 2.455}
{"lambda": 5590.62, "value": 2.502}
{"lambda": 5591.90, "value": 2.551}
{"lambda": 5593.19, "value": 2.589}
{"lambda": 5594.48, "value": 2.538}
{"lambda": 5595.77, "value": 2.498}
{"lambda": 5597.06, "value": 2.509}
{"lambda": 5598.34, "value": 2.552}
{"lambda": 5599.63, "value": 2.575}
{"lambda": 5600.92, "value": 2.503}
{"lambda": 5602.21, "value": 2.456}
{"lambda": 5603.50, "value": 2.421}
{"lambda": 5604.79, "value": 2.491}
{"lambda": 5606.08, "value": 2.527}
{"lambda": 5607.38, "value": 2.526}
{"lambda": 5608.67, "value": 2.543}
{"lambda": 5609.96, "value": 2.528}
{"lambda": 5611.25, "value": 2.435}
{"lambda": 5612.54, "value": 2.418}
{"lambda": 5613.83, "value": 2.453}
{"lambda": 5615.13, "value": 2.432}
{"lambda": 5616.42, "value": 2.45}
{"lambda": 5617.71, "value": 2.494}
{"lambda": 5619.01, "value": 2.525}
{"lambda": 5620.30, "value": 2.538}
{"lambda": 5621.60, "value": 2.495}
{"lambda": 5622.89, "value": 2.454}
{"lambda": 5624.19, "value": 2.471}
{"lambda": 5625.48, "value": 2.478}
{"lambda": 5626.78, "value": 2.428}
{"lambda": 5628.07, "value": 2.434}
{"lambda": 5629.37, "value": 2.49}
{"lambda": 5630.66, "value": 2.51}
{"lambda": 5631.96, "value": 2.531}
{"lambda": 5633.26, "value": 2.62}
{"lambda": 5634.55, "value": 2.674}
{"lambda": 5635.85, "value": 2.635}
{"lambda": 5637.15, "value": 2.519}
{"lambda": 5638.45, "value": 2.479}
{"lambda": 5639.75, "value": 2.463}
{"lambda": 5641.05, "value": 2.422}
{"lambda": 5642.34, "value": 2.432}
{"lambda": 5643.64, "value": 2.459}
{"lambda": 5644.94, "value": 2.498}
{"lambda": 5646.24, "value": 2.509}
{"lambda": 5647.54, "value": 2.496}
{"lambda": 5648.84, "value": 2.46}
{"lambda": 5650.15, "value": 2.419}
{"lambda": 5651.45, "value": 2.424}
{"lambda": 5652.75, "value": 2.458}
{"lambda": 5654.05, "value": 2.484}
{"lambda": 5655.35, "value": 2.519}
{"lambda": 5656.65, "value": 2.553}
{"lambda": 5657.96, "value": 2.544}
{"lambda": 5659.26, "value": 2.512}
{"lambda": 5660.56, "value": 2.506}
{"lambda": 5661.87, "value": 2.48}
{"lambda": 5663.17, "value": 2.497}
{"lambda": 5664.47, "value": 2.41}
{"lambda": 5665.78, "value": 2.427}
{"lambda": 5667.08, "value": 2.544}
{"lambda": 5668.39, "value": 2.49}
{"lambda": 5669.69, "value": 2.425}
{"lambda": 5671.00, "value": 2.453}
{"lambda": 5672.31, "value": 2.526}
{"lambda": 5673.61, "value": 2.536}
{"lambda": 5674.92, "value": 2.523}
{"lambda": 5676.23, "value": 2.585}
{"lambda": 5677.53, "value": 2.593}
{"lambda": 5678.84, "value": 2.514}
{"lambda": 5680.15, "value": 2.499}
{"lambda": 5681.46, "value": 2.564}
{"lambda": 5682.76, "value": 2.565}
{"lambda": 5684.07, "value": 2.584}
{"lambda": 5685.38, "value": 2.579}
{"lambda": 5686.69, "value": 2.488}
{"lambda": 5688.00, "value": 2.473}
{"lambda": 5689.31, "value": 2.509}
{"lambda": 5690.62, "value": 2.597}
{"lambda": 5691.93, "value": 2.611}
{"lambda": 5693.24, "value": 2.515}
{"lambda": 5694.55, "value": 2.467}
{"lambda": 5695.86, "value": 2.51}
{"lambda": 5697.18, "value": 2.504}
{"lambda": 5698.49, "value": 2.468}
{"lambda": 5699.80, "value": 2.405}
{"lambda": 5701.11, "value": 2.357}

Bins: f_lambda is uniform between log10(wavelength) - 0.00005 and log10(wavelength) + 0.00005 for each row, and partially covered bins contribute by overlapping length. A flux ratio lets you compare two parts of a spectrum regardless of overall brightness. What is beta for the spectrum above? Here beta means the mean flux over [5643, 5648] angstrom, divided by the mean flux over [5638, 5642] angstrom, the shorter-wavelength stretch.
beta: 1.01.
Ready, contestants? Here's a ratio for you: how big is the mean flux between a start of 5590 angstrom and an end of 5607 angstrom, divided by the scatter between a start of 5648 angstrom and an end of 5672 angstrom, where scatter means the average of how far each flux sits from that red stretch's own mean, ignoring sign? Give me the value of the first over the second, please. 65.0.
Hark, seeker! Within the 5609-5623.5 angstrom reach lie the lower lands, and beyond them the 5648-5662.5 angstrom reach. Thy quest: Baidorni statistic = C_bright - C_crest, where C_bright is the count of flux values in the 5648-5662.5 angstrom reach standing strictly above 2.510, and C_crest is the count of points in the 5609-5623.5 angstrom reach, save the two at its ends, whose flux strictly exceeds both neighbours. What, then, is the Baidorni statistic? 2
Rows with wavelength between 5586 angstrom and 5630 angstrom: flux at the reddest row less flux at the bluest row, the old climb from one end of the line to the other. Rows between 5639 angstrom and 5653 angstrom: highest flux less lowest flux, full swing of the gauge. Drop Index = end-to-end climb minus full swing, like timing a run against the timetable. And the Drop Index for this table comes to -0.05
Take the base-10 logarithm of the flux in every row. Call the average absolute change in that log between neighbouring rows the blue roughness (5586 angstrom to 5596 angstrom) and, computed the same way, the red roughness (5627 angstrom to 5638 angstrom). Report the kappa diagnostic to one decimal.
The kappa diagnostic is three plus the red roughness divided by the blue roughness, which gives 4.6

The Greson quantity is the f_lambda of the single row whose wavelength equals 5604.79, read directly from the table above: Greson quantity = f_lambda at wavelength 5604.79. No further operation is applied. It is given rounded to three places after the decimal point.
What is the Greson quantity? 2.491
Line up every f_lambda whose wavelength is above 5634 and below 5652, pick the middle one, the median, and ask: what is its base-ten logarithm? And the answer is 0.393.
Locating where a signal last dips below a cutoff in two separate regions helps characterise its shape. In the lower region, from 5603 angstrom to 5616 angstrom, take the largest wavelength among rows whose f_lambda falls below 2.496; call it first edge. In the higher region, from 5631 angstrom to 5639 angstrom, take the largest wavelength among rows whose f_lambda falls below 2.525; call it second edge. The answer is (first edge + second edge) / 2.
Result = 5626.8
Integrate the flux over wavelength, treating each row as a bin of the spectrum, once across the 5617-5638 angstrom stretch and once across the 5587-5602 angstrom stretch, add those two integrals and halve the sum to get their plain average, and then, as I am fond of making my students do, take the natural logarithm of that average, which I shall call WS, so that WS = 3.8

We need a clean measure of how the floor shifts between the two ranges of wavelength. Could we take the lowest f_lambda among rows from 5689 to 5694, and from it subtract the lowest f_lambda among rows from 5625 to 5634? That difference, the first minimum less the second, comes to 0.08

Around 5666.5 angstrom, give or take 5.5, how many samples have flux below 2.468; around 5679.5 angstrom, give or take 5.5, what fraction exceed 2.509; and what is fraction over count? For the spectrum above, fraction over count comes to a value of 0.22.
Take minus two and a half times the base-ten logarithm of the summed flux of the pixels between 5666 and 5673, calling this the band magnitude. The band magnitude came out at -2.74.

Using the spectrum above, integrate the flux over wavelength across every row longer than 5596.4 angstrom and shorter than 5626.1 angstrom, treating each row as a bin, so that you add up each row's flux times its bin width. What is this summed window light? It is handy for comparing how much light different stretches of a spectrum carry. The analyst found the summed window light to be 74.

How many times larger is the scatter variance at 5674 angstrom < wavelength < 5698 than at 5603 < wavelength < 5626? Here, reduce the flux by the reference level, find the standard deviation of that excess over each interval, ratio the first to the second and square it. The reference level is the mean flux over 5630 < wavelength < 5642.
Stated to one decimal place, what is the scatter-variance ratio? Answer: 1.2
